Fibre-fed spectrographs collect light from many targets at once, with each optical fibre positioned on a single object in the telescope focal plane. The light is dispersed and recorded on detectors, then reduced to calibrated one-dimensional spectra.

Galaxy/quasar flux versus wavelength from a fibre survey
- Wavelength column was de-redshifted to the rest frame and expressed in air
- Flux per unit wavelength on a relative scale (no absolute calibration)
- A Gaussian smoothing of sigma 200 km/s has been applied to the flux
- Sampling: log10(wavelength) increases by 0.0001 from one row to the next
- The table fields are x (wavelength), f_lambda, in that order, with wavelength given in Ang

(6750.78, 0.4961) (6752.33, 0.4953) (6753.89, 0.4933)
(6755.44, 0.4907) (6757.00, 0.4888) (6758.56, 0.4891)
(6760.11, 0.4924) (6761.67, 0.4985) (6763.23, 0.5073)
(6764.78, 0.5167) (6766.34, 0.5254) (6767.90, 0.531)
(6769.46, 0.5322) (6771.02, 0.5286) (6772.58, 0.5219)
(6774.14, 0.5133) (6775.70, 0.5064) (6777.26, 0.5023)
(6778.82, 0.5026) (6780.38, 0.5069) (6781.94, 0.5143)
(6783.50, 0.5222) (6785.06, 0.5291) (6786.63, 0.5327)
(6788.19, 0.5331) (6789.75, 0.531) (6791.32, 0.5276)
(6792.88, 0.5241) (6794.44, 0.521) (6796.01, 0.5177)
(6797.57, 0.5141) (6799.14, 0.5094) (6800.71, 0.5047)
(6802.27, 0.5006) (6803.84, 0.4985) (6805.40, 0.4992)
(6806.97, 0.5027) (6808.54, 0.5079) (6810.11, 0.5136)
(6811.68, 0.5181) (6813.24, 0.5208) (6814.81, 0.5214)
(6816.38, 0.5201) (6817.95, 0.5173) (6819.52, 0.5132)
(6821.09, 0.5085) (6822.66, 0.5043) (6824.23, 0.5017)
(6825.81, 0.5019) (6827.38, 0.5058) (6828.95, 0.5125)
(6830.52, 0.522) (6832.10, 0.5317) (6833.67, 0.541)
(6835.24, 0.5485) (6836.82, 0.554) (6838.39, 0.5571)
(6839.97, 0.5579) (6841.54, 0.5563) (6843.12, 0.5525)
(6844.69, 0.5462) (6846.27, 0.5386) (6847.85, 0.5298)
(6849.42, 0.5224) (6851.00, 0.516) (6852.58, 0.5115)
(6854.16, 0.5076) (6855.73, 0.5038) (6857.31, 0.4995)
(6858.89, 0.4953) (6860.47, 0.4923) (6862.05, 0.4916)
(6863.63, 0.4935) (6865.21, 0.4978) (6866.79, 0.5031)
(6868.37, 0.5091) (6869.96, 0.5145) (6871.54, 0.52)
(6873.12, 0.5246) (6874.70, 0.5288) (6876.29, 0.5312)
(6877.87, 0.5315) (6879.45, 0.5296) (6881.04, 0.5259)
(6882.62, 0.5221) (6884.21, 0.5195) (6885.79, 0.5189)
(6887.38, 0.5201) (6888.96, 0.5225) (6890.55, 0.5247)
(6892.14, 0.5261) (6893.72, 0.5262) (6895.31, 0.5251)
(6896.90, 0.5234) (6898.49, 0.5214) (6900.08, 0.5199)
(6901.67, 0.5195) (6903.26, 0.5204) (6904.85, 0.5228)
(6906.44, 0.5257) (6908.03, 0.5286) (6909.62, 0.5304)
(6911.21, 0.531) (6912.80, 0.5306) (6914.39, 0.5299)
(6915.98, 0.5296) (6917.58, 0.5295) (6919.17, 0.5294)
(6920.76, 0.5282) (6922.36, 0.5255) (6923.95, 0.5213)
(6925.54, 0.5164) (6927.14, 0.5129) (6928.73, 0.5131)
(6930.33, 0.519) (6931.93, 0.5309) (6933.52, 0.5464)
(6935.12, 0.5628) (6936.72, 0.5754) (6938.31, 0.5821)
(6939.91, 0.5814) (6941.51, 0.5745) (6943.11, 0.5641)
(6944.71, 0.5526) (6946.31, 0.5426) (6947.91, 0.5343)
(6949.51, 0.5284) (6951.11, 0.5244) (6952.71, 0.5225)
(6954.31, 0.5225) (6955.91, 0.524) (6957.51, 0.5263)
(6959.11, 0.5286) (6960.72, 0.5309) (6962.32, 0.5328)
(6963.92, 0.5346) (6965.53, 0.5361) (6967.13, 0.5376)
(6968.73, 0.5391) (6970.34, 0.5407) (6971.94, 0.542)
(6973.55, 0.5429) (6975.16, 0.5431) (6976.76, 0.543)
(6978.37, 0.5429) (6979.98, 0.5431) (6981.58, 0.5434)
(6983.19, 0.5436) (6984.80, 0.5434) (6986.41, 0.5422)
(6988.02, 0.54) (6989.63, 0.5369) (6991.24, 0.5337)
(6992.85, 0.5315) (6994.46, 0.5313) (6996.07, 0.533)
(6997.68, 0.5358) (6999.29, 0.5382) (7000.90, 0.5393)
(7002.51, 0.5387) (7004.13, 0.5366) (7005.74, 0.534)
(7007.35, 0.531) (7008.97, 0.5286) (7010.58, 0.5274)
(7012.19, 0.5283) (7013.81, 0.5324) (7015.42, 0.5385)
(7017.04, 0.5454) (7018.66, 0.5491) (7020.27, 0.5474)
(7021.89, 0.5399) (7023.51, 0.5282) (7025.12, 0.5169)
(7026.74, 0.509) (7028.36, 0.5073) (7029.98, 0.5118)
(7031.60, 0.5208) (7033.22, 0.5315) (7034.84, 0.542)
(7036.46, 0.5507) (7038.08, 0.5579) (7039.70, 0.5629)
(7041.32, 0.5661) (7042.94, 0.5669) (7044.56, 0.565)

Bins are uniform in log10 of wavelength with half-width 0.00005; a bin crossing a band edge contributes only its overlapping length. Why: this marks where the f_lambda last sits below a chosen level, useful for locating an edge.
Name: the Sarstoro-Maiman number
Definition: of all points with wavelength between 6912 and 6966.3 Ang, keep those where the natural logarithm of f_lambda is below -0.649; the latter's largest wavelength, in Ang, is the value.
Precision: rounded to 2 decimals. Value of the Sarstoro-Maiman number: 6954.31 Ang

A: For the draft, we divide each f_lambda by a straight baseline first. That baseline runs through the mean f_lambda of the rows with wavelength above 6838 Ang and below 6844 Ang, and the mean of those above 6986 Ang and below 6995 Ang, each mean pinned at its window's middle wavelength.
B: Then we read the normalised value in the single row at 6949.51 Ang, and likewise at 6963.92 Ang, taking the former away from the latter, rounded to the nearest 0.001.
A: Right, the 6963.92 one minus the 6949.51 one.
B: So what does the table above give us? 0.015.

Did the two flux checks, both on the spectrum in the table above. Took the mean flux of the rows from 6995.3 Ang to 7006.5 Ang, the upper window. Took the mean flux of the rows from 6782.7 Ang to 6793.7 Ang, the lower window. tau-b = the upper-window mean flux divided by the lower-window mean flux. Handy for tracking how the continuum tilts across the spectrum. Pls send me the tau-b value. 1.02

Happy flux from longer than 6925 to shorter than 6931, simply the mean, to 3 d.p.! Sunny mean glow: 0.515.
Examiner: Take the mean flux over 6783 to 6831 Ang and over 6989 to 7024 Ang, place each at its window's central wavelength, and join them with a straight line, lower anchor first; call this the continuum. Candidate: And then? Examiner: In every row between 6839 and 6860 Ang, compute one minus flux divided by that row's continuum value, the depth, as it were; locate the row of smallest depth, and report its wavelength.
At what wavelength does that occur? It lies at 6839.97 Ang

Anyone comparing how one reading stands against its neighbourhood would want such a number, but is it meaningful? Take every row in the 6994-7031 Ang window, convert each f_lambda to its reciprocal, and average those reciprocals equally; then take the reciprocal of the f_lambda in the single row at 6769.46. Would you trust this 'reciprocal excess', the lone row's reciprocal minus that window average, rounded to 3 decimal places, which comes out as -0.003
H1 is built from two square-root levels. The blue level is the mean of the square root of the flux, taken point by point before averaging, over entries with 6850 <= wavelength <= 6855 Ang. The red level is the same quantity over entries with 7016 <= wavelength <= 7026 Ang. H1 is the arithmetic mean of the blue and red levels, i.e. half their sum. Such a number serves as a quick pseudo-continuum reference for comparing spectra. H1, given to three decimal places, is 0.724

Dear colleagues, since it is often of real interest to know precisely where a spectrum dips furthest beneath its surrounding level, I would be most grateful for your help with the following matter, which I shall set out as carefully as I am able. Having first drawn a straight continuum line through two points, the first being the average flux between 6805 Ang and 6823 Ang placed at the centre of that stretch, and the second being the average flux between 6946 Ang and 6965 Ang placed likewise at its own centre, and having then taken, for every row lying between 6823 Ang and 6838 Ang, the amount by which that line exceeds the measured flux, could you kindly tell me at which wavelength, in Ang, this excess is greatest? 6824.23 Ang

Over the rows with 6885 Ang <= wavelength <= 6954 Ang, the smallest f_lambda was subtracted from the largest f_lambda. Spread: 0.069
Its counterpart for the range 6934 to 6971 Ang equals 0.060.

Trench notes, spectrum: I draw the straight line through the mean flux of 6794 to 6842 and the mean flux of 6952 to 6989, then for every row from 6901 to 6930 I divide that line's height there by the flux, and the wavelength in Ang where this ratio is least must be 6911.21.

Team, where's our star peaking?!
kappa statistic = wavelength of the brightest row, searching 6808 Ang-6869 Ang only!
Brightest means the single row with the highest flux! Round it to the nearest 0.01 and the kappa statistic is 6839.97 Ang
